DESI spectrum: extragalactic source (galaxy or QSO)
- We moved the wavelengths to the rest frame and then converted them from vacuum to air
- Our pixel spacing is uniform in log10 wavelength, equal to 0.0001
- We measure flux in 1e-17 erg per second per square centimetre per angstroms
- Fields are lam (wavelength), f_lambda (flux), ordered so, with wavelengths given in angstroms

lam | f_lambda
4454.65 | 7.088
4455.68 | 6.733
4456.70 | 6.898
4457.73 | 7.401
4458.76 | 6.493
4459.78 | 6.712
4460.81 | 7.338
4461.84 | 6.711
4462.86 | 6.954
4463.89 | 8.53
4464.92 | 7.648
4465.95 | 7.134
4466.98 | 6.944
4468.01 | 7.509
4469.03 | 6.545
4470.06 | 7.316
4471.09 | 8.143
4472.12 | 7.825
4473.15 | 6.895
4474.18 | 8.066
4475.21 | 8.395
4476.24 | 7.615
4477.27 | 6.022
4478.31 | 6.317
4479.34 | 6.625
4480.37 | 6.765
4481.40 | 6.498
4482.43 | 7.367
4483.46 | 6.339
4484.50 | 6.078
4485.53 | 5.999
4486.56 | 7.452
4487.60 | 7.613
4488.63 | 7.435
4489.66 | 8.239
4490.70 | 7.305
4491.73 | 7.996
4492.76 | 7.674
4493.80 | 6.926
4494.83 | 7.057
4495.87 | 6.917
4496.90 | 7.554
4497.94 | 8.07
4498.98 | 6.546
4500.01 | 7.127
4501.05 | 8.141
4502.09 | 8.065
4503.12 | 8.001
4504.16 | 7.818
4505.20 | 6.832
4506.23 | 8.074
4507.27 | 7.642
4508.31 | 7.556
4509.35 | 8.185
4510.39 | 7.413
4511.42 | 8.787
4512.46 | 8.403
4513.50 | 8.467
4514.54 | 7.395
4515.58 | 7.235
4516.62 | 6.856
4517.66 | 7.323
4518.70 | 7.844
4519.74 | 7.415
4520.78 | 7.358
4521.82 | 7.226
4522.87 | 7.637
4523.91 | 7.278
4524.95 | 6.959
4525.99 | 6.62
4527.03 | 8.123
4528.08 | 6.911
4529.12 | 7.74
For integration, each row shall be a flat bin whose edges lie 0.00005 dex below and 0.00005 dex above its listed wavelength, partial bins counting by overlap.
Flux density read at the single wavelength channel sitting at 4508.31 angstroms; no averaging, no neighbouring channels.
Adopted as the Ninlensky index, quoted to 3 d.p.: 7.556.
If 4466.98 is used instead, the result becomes 6.944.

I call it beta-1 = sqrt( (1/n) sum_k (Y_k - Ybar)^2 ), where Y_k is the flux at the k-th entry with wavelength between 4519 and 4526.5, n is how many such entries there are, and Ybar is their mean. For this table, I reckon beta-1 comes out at 0.31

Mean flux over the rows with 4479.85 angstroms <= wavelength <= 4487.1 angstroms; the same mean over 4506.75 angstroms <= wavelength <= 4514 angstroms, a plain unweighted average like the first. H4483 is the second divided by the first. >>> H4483 1.21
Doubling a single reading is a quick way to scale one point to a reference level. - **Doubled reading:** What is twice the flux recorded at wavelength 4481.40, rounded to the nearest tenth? 13.0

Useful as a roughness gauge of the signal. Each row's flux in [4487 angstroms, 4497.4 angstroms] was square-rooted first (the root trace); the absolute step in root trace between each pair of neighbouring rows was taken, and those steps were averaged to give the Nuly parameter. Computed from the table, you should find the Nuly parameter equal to 0.093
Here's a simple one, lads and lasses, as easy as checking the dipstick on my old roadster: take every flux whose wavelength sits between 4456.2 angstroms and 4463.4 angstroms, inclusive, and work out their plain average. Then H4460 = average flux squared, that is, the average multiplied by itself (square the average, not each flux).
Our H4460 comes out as 48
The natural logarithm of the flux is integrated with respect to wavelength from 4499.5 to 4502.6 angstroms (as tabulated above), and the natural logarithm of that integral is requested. 1.85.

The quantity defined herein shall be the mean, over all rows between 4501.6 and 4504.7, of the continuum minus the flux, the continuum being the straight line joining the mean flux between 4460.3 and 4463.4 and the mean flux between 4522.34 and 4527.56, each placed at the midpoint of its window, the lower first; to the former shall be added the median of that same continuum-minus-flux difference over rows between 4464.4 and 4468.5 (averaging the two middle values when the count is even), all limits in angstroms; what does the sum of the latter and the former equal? -1.0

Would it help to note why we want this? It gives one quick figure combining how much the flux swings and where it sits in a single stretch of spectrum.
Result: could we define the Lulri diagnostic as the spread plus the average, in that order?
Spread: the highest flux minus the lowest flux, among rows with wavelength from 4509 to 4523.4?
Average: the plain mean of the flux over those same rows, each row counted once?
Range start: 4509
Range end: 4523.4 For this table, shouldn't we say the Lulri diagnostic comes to 9.61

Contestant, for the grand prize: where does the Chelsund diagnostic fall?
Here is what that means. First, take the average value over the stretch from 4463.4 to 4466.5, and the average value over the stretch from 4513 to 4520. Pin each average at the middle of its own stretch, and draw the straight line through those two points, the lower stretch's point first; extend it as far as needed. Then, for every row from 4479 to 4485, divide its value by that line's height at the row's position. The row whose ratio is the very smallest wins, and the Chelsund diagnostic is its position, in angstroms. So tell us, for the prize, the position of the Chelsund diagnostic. 4484.50 angstroms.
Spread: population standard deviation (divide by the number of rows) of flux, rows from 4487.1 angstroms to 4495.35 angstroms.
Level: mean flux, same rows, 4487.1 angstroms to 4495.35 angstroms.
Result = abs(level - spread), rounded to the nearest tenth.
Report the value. 7.1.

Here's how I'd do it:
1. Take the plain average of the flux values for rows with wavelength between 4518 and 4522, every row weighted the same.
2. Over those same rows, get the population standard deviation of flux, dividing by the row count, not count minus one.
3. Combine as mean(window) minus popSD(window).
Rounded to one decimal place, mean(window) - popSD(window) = 7.2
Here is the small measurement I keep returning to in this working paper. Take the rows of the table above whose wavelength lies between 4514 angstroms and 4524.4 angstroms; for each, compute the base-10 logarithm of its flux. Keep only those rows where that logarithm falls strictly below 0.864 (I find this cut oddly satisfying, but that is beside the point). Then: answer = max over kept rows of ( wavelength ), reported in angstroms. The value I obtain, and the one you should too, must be 4523.91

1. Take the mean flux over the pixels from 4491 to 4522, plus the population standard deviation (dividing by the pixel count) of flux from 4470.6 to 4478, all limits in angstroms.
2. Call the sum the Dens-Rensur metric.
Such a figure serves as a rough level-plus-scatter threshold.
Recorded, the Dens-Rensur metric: 8.37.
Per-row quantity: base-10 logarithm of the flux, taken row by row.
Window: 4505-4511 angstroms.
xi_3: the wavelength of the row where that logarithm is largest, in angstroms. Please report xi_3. 4509.35 angstroms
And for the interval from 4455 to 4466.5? 4463.89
